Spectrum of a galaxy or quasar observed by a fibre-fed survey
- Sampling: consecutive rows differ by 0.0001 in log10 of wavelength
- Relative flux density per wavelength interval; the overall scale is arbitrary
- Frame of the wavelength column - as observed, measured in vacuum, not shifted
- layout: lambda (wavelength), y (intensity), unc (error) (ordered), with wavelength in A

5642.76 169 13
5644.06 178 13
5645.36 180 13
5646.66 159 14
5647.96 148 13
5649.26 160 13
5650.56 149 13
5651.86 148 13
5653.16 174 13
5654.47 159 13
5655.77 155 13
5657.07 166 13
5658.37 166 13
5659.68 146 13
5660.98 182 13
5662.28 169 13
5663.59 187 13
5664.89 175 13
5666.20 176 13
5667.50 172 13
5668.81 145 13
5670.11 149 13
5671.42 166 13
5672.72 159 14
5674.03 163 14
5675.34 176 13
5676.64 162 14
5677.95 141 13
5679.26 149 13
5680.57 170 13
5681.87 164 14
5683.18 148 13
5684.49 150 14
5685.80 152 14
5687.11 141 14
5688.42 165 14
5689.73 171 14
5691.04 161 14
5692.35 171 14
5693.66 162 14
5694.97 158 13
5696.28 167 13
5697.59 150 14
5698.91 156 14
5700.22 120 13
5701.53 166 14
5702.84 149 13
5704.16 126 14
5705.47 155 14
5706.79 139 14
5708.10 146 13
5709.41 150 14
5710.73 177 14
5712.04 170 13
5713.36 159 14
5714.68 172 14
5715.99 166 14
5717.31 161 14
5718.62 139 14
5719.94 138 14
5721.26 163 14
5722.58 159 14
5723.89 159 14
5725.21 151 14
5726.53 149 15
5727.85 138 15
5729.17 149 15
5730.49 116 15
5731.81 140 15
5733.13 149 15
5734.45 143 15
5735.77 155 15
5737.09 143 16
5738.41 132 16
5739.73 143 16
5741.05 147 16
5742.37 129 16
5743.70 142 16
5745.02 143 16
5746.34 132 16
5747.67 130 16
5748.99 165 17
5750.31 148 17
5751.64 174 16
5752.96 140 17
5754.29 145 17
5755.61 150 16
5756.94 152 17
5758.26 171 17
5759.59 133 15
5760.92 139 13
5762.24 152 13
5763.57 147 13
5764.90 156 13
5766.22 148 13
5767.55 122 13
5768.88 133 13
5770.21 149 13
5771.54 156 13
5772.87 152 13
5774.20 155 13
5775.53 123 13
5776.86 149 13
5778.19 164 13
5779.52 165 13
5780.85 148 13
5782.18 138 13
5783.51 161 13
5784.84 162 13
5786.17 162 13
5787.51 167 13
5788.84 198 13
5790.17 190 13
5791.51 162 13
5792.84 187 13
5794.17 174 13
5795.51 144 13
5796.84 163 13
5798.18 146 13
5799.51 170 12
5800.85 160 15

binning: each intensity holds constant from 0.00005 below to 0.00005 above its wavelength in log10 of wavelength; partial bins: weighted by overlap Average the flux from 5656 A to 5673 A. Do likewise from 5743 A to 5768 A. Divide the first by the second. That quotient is 1.13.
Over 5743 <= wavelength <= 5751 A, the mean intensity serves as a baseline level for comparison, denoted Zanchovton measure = 143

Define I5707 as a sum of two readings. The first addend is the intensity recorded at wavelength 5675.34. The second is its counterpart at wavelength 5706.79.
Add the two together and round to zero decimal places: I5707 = 315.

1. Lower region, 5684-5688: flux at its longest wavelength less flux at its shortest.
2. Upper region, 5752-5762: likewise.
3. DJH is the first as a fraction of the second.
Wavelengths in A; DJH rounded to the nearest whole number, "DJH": 9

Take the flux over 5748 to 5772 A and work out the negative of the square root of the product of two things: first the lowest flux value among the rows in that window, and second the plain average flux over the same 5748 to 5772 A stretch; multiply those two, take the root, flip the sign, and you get -135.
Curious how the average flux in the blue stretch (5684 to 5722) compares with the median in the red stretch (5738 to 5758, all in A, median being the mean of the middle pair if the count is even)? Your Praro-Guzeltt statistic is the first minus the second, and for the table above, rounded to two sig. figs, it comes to 12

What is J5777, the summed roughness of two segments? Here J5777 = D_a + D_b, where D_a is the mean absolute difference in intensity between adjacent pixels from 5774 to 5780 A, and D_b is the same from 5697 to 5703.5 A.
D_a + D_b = 45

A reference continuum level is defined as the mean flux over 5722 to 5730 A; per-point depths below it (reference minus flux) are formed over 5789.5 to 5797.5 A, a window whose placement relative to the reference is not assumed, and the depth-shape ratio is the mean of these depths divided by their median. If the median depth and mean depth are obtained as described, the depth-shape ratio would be 1.1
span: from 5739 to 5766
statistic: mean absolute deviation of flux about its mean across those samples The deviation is 9.3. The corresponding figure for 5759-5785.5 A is 9.8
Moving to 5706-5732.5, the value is 11.8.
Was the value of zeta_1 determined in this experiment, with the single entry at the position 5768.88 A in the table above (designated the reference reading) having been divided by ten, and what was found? 13.3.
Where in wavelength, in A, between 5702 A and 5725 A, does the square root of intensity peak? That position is 5710.73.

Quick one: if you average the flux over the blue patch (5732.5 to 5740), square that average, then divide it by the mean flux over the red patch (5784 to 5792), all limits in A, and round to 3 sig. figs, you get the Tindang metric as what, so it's 120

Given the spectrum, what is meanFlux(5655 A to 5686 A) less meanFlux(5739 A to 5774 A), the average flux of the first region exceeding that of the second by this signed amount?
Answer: 16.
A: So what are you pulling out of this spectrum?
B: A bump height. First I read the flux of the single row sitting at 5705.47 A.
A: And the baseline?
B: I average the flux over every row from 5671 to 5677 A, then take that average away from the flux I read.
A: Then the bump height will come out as -10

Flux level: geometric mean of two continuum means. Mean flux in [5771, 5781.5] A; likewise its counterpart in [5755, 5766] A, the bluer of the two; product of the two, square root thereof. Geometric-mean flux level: 151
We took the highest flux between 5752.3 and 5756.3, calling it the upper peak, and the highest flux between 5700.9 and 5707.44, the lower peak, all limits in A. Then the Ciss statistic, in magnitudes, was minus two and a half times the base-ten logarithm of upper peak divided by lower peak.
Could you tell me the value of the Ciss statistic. 0.11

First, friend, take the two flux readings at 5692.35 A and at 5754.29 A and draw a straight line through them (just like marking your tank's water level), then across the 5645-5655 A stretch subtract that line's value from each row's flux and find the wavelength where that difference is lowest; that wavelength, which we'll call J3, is 5647.96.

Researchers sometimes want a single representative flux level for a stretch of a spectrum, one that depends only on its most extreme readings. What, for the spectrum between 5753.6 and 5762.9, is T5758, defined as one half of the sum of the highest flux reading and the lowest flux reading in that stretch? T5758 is 152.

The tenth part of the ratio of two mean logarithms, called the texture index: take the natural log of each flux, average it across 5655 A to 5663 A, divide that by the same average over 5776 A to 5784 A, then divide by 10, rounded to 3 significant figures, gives 0.101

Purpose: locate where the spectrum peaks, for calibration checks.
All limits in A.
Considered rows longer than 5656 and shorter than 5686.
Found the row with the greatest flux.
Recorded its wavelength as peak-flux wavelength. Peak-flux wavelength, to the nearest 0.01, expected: 5663.59 A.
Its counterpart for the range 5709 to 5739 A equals 5710.73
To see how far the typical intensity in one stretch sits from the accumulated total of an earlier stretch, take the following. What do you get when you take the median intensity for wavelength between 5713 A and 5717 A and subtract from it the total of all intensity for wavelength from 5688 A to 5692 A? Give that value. -331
